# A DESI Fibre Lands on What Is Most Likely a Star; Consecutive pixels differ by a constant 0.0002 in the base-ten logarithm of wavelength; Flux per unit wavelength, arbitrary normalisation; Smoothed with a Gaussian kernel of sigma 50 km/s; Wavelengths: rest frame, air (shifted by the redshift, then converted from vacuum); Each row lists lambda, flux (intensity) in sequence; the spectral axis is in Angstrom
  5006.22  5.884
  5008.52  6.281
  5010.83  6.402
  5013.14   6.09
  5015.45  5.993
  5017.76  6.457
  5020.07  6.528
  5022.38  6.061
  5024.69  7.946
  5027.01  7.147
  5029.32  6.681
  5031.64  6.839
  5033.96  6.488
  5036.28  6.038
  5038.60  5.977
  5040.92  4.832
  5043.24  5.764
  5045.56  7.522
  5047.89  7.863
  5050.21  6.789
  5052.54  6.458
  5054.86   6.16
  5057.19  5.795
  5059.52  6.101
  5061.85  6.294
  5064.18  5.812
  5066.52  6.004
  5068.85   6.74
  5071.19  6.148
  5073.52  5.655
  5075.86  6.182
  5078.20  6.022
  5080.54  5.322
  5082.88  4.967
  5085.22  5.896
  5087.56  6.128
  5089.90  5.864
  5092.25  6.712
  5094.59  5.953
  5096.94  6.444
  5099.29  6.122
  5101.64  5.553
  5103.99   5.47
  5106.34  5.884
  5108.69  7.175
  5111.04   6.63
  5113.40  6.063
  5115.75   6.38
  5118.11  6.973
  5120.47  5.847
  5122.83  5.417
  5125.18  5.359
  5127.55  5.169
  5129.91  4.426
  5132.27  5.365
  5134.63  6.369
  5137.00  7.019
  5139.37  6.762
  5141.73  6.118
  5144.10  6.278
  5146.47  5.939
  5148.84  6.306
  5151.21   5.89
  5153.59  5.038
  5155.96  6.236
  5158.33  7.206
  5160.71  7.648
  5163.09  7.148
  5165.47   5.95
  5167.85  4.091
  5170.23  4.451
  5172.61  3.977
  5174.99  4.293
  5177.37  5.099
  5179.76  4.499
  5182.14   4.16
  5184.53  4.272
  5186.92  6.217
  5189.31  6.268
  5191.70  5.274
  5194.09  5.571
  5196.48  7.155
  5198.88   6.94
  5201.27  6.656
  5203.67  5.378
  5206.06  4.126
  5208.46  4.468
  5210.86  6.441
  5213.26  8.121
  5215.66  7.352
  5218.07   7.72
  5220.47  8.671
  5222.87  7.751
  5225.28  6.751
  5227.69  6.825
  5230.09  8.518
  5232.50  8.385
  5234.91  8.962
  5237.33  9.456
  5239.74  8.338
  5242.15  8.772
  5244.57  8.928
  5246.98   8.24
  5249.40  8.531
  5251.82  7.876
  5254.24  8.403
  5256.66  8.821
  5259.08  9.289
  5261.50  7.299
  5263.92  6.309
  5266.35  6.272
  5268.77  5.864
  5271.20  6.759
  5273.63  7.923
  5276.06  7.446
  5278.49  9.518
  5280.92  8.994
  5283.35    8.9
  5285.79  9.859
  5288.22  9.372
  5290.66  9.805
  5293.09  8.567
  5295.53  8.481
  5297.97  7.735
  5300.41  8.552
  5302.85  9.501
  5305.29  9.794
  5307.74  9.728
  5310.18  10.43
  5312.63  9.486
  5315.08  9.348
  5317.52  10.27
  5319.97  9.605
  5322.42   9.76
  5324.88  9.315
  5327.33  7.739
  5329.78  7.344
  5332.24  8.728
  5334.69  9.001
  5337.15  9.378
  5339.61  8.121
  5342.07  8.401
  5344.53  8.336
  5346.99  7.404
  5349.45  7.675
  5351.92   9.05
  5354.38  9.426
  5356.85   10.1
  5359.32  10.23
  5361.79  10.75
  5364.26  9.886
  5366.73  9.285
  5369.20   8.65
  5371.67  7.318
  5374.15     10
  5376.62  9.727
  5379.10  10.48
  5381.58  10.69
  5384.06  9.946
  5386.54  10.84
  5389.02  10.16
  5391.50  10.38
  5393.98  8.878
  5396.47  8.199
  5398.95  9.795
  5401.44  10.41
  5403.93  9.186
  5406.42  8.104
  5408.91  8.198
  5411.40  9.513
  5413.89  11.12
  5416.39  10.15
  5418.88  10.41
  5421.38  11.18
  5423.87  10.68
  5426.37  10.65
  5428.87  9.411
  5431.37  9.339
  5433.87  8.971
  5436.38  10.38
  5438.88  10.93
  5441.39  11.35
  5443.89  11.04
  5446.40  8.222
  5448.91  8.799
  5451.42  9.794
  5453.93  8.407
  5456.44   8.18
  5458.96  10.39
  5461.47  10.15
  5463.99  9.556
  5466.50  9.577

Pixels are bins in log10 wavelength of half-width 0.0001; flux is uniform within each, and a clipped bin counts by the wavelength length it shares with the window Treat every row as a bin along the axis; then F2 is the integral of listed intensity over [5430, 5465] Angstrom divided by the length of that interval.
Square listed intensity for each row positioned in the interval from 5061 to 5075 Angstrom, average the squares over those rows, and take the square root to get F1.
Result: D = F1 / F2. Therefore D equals 0.63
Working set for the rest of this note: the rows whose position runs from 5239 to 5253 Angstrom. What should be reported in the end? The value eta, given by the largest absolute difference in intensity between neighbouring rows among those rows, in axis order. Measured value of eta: 0.7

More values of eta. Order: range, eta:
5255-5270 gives 2.0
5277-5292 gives 1.0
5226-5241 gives 1.7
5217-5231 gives 1.7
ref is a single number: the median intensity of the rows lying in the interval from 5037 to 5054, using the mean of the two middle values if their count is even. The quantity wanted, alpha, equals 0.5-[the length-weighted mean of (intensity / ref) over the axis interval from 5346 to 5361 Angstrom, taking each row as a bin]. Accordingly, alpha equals -0.90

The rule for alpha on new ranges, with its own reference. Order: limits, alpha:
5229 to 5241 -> -0.85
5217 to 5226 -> -0.70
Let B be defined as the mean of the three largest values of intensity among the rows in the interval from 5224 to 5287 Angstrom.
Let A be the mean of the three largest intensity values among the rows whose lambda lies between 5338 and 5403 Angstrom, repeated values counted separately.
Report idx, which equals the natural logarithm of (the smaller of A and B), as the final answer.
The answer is 2.26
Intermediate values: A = 10.8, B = 9.6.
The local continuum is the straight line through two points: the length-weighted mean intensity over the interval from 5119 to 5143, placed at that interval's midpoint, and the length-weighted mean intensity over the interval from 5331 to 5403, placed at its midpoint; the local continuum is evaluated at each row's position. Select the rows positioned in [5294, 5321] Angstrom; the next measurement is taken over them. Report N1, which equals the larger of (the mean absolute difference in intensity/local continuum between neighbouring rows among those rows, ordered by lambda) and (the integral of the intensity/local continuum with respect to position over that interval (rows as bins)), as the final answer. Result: 30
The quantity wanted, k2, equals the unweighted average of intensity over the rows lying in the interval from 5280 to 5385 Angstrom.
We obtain 9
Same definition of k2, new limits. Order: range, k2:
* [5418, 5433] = 10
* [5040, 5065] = 6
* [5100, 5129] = 6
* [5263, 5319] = 9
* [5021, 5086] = 6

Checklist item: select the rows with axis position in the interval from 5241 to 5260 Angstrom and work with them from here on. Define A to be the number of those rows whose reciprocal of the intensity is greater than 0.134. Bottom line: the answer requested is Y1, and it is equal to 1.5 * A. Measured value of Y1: 0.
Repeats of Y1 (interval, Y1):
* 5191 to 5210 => 12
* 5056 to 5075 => 12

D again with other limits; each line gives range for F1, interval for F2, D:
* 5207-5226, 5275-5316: 0.79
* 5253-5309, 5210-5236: 1.09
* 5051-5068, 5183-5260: 0.83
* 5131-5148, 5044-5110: 1.02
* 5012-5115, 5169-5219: 1.11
